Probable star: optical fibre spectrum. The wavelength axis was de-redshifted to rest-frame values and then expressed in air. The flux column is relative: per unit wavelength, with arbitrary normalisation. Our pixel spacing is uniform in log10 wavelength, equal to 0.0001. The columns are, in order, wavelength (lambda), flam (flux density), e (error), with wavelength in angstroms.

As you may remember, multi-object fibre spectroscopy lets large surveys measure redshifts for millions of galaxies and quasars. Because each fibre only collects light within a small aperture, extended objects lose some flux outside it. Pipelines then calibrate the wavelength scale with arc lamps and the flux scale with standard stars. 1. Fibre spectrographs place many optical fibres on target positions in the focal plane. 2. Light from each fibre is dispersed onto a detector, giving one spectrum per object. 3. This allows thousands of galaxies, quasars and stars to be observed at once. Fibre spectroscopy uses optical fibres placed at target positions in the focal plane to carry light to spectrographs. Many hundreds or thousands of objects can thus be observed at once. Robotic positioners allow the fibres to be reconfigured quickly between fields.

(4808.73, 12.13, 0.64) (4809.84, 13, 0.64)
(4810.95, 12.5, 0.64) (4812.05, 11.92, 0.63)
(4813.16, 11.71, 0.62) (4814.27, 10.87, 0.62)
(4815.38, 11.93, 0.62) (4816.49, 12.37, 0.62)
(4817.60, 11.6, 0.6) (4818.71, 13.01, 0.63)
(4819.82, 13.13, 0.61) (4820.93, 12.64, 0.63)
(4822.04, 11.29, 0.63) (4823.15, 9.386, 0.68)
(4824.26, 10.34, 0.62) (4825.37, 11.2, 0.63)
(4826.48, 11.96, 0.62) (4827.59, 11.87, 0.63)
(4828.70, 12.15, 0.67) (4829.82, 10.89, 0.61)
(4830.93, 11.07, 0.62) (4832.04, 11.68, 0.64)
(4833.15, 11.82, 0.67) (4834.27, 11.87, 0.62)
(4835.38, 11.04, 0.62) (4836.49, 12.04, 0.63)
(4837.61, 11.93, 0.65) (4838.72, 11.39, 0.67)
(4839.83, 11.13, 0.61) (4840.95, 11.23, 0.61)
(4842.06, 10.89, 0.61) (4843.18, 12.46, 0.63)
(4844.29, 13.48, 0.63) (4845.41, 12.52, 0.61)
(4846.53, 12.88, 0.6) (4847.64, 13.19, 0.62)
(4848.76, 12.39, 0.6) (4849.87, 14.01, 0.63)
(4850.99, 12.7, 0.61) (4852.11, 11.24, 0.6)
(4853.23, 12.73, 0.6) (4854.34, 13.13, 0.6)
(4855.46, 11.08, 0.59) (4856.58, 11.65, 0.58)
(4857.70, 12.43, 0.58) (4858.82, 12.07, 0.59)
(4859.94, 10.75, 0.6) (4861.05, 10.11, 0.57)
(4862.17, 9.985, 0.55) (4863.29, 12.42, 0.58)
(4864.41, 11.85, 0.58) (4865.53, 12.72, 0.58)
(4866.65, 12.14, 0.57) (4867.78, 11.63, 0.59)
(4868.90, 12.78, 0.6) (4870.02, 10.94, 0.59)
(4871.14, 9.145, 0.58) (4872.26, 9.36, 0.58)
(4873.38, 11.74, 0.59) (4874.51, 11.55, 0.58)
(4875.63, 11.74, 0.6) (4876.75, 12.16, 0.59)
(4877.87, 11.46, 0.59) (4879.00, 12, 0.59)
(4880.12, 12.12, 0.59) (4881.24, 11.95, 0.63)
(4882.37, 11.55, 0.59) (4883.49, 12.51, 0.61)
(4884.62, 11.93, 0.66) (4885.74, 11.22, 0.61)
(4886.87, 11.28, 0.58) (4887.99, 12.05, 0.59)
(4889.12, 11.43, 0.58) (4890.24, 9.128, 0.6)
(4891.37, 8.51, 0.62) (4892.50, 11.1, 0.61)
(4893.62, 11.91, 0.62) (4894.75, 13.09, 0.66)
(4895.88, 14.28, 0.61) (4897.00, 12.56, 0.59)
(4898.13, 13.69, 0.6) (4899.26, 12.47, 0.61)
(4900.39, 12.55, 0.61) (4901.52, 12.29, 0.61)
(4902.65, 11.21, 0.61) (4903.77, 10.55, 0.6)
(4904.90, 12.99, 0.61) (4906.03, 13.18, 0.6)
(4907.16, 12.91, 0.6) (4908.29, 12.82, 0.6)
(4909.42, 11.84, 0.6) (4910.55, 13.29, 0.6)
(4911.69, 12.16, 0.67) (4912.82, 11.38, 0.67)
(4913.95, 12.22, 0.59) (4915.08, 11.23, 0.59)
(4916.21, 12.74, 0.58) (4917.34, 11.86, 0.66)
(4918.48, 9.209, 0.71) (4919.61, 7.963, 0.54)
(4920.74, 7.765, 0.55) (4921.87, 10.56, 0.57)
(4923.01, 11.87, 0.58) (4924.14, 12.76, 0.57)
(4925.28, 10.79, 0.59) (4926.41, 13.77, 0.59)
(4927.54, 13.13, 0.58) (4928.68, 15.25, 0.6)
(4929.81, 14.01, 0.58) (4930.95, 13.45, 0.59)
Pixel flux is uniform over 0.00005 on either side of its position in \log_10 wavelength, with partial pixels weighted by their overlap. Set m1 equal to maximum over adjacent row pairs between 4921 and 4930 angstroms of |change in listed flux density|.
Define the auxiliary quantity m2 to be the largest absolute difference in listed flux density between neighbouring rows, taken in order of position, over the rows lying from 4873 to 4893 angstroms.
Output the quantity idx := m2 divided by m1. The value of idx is 0.9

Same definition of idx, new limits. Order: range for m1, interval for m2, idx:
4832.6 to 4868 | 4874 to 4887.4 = 0.4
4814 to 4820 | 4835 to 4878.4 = 1.7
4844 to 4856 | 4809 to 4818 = 0.5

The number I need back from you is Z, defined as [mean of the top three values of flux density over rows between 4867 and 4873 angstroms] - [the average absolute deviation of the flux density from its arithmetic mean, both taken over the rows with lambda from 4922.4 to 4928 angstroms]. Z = 10.9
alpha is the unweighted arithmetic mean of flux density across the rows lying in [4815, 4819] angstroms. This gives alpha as 12.2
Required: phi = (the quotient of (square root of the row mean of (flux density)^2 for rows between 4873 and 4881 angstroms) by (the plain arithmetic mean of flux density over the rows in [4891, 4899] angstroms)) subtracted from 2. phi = 1.03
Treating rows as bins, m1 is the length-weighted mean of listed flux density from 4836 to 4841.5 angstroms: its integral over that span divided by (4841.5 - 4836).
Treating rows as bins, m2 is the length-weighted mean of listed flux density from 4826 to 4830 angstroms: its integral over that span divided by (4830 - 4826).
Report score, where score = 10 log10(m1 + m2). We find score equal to 13.7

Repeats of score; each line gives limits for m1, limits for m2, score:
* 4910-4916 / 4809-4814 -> 13.9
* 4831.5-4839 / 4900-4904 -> 13.7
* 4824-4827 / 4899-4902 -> 13.7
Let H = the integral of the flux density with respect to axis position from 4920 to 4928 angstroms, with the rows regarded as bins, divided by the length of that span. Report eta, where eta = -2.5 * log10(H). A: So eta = -2.65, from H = 11.4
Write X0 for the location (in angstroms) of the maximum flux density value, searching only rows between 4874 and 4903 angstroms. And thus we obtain 4895.88 angstroms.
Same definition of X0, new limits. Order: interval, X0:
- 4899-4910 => 4906.03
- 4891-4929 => 4928.68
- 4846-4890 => 4849.87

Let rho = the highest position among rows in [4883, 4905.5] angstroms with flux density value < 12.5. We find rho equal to 4903.77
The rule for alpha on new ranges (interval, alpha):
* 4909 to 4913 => 12.2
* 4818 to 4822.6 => 12.5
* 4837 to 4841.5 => 11.4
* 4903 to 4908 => 12.4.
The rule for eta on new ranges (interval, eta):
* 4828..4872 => -2.68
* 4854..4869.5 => -2.67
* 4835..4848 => -2.70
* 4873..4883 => -2.68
